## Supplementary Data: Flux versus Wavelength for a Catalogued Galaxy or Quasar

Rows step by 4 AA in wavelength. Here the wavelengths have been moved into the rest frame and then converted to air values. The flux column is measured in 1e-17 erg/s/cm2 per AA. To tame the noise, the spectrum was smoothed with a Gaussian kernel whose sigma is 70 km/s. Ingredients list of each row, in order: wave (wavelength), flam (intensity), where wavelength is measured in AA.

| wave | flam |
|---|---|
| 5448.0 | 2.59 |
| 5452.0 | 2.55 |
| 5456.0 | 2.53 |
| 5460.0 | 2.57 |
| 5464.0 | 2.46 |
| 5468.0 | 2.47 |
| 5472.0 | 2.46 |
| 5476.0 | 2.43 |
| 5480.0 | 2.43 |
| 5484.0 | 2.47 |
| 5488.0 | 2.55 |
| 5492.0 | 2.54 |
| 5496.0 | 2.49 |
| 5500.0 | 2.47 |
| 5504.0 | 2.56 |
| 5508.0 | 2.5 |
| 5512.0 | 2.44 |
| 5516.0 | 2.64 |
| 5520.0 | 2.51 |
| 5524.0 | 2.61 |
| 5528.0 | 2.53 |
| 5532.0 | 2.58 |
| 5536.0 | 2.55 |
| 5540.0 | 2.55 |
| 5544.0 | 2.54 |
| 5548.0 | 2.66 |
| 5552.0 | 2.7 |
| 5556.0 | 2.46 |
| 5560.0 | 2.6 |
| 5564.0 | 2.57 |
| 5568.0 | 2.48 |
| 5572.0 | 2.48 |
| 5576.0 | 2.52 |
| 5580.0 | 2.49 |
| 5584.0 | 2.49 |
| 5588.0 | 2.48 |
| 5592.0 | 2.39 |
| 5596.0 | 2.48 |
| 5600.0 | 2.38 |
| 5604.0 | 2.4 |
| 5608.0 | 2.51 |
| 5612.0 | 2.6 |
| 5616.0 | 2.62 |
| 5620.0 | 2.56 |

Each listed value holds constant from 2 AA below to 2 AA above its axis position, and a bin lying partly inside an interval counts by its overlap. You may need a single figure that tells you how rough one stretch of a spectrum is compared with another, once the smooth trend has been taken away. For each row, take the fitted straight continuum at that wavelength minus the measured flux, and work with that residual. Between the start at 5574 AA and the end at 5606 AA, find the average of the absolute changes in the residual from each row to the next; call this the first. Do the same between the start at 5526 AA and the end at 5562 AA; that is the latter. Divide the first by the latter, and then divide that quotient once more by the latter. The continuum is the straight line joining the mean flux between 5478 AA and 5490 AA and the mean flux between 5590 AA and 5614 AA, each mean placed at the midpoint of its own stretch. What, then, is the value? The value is 8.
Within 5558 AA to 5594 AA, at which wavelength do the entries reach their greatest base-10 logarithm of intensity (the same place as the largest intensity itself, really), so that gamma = 5560.0 AA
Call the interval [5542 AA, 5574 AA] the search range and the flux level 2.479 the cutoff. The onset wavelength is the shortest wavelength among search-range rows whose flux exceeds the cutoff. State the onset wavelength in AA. 5544.0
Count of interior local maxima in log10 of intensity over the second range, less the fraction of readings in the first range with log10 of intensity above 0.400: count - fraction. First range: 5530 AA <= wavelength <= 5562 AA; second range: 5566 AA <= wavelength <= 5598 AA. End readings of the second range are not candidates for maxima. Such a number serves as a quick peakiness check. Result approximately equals 0.1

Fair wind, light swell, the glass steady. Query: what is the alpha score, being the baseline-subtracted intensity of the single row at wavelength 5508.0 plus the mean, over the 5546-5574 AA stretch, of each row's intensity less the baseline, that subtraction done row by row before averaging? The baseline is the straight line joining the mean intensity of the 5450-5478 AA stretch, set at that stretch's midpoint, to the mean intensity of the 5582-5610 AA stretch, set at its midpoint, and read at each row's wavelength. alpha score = 0.12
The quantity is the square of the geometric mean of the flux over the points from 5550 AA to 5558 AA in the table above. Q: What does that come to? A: 6.6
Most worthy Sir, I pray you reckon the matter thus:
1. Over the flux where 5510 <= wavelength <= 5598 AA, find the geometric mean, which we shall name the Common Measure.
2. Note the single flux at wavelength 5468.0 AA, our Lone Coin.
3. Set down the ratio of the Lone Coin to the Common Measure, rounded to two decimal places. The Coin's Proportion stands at 0.98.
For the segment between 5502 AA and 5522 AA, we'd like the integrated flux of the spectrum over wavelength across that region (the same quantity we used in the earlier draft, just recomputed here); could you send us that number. 50.6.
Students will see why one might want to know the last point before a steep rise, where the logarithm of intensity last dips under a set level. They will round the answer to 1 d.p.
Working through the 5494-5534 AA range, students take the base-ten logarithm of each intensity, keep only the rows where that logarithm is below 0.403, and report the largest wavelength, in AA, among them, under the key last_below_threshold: 5520.0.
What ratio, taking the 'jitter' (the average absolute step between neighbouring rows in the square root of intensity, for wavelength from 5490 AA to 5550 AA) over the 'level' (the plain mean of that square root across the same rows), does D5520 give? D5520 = 0.0140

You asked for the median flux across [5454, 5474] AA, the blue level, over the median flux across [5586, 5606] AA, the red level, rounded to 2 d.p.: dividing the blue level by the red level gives 1.03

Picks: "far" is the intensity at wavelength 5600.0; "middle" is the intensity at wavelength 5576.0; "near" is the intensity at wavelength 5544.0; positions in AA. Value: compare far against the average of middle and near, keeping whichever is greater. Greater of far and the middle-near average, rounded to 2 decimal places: 2.53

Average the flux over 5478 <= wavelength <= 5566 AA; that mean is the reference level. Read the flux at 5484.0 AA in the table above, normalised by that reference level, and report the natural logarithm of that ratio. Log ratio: -0.03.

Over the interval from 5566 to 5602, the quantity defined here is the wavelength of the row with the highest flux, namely 5576.0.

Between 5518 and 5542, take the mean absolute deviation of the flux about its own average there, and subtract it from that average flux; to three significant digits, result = 2.53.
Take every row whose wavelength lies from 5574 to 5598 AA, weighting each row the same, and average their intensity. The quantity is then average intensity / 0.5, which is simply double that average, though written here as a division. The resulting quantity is 4.95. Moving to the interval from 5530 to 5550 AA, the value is 5.15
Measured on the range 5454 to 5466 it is 5.04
